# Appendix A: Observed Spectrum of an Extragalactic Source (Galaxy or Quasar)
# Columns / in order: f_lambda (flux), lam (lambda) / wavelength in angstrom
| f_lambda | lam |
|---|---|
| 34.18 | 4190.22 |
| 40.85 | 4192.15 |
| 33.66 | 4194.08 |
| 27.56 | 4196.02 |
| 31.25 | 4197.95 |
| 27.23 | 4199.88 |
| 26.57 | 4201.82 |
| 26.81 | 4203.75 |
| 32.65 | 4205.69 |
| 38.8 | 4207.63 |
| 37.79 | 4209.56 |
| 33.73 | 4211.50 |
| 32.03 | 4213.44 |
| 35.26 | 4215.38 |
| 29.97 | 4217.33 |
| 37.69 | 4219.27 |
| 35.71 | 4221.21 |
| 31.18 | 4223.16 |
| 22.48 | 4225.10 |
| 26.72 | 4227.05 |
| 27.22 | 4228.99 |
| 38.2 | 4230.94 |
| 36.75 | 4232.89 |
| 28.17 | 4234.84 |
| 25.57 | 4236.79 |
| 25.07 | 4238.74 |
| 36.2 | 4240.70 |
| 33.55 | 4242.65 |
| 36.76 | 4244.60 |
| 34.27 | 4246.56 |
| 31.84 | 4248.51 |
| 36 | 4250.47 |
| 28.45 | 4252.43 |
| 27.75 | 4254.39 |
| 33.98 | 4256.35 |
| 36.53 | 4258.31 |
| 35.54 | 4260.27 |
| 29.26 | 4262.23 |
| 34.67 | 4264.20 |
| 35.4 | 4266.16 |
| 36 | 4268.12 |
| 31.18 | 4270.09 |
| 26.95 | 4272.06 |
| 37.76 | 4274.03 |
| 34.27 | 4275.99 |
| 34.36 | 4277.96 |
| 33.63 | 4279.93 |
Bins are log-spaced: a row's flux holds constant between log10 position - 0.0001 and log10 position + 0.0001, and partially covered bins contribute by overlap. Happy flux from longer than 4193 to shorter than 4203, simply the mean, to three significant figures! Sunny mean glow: 29.3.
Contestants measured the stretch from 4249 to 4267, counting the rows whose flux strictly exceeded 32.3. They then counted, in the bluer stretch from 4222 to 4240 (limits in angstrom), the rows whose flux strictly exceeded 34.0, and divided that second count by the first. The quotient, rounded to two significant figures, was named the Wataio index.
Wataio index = 0.33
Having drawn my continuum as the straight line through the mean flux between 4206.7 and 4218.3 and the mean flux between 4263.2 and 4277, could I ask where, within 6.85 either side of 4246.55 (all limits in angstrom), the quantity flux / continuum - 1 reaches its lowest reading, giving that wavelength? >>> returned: 4252.43 angstrom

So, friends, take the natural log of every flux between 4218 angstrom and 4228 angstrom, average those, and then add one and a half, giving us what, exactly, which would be 4.91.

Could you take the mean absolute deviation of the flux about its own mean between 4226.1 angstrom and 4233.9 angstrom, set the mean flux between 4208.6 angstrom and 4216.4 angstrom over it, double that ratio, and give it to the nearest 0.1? 13.2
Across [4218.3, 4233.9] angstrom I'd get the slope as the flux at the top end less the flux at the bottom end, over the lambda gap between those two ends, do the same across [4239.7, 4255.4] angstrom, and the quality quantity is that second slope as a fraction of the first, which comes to 8.9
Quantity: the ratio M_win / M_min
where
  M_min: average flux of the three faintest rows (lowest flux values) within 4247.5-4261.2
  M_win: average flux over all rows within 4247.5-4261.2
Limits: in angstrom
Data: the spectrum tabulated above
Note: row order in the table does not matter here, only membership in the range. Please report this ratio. 1.12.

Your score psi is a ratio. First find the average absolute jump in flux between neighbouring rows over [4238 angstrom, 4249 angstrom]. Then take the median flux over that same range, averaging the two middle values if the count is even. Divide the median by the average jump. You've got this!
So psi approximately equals 7.7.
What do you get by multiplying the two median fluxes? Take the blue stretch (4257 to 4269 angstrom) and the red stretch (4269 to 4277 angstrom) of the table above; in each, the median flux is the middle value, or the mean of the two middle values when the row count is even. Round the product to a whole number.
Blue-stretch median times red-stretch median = 1161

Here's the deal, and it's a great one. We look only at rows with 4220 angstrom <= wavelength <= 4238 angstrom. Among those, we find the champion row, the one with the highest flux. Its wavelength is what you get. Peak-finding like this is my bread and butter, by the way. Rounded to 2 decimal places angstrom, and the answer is 4230.94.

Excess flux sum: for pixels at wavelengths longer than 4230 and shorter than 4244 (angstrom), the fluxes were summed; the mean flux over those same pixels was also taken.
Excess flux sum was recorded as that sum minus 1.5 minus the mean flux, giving 190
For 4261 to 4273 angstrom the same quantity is 160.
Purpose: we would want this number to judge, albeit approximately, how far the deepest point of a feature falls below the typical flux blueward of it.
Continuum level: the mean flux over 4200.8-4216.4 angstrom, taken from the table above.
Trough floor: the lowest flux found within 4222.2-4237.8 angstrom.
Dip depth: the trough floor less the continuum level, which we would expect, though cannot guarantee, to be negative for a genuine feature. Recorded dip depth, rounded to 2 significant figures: -10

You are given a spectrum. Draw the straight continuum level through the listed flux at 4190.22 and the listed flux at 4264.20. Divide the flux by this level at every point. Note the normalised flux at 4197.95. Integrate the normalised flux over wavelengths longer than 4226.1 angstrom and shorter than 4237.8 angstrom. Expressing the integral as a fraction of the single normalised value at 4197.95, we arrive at 11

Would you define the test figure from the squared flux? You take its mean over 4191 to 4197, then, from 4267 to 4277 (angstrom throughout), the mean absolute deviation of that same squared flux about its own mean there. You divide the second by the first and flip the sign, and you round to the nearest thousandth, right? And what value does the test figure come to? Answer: -0.182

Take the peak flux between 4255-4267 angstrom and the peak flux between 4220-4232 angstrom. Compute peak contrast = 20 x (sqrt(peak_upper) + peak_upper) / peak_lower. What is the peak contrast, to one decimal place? 22.3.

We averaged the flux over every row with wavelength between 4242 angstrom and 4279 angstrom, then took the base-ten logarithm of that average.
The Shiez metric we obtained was 1.524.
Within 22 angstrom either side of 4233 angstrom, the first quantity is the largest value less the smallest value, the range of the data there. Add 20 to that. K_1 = 35.7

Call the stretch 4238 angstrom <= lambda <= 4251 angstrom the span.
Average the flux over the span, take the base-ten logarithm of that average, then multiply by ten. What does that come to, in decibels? 15.2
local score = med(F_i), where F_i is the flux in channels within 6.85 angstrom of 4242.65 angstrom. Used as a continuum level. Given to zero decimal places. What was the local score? 34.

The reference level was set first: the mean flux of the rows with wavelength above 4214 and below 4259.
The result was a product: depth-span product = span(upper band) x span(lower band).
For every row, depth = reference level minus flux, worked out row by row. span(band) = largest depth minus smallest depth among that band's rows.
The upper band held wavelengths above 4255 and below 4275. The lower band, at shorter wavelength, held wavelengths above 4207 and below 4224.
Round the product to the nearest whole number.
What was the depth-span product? 95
